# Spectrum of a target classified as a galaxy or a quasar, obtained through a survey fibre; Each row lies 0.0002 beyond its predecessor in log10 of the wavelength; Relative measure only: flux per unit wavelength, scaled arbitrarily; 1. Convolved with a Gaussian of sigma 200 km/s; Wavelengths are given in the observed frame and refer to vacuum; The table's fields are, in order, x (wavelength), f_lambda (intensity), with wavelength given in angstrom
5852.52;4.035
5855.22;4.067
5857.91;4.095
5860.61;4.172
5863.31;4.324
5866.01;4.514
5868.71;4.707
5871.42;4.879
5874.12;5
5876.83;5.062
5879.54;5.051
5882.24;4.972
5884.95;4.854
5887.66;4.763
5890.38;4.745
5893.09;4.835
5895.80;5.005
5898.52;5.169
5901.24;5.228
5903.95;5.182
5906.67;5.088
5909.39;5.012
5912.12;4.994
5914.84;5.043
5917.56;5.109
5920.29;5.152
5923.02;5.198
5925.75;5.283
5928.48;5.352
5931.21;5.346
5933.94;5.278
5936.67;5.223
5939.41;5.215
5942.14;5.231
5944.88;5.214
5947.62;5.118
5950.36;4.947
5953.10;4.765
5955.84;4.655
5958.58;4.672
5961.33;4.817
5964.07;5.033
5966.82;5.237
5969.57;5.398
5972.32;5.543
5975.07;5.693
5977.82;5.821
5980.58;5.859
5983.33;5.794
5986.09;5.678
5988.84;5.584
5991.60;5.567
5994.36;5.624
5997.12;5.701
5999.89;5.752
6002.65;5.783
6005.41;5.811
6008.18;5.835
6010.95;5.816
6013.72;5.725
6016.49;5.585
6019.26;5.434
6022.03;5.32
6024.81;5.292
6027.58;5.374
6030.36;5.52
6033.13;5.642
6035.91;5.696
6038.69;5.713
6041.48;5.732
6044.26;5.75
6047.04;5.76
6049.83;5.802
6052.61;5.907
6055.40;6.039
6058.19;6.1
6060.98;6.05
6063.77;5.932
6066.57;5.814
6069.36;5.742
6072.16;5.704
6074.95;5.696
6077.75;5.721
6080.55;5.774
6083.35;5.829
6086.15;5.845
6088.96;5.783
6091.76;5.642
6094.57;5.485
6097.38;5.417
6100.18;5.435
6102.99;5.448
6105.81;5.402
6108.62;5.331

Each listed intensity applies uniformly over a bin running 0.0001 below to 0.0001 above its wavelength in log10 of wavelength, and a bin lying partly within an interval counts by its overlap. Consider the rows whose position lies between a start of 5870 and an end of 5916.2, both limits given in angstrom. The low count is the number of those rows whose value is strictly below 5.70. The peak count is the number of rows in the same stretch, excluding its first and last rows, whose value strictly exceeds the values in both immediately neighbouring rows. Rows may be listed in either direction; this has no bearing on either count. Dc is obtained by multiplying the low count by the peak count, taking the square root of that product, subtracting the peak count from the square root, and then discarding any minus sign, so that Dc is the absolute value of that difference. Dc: 3.8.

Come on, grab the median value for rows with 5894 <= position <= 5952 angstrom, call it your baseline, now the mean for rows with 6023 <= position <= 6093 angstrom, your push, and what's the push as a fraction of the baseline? 1.11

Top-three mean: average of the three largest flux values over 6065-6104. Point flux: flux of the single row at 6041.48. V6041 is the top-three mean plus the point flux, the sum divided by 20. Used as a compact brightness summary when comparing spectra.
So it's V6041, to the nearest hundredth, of 0.58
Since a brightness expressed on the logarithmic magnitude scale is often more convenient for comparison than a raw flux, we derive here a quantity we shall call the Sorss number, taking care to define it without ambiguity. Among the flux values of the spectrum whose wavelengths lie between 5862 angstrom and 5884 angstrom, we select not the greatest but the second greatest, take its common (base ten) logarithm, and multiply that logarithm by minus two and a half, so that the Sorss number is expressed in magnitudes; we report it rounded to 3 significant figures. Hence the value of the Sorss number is -1.76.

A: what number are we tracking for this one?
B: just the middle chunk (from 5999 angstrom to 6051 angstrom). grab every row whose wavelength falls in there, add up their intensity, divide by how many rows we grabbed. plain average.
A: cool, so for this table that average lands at 5.65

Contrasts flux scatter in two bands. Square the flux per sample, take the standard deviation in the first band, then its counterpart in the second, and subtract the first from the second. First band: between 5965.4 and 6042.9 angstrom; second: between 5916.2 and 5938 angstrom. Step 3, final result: -1.1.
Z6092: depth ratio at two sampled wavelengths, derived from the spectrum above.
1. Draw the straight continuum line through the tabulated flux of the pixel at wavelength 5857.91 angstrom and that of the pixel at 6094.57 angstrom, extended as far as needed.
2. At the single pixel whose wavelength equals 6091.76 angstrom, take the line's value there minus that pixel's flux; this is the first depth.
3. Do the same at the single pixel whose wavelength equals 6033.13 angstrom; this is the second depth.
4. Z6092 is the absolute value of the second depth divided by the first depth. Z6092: 3.0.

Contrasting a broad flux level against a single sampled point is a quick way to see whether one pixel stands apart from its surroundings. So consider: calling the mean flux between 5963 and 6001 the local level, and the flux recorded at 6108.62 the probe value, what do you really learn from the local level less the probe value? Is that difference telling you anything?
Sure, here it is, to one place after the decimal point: 0.3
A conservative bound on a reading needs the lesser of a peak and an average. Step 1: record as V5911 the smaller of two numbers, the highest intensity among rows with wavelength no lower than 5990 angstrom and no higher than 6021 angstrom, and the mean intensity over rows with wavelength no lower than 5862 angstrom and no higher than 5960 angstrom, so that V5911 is 5.01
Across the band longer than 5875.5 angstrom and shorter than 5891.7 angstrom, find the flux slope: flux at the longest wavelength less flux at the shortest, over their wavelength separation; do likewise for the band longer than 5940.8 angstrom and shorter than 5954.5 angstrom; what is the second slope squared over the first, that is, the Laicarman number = -0.077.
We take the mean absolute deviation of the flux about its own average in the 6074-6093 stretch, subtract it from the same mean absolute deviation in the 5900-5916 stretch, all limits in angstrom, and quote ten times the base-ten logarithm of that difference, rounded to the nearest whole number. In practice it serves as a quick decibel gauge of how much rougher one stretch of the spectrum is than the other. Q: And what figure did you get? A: -18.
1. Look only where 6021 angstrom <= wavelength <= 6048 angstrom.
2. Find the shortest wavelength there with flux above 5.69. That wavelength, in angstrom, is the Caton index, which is 6035.91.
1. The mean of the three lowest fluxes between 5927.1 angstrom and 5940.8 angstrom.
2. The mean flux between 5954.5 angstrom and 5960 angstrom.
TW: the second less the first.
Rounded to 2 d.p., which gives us -0.58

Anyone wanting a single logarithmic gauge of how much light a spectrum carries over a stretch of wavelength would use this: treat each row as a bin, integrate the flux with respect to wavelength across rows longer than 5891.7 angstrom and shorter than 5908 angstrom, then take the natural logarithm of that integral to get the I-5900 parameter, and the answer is 4.42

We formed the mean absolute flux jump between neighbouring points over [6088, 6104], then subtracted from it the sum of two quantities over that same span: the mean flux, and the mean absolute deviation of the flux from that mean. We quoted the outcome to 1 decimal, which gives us -5.6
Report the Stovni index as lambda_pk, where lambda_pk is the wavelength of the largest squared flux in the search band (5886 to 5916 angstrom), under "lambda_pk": 5901.24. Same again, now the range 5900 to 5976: 5975.07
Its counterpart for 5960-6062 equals 6058.19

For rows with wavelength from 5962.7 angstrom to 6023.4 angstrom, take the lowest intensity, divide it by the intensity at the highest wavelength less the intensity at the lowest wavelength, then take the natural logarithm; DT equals 2.86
